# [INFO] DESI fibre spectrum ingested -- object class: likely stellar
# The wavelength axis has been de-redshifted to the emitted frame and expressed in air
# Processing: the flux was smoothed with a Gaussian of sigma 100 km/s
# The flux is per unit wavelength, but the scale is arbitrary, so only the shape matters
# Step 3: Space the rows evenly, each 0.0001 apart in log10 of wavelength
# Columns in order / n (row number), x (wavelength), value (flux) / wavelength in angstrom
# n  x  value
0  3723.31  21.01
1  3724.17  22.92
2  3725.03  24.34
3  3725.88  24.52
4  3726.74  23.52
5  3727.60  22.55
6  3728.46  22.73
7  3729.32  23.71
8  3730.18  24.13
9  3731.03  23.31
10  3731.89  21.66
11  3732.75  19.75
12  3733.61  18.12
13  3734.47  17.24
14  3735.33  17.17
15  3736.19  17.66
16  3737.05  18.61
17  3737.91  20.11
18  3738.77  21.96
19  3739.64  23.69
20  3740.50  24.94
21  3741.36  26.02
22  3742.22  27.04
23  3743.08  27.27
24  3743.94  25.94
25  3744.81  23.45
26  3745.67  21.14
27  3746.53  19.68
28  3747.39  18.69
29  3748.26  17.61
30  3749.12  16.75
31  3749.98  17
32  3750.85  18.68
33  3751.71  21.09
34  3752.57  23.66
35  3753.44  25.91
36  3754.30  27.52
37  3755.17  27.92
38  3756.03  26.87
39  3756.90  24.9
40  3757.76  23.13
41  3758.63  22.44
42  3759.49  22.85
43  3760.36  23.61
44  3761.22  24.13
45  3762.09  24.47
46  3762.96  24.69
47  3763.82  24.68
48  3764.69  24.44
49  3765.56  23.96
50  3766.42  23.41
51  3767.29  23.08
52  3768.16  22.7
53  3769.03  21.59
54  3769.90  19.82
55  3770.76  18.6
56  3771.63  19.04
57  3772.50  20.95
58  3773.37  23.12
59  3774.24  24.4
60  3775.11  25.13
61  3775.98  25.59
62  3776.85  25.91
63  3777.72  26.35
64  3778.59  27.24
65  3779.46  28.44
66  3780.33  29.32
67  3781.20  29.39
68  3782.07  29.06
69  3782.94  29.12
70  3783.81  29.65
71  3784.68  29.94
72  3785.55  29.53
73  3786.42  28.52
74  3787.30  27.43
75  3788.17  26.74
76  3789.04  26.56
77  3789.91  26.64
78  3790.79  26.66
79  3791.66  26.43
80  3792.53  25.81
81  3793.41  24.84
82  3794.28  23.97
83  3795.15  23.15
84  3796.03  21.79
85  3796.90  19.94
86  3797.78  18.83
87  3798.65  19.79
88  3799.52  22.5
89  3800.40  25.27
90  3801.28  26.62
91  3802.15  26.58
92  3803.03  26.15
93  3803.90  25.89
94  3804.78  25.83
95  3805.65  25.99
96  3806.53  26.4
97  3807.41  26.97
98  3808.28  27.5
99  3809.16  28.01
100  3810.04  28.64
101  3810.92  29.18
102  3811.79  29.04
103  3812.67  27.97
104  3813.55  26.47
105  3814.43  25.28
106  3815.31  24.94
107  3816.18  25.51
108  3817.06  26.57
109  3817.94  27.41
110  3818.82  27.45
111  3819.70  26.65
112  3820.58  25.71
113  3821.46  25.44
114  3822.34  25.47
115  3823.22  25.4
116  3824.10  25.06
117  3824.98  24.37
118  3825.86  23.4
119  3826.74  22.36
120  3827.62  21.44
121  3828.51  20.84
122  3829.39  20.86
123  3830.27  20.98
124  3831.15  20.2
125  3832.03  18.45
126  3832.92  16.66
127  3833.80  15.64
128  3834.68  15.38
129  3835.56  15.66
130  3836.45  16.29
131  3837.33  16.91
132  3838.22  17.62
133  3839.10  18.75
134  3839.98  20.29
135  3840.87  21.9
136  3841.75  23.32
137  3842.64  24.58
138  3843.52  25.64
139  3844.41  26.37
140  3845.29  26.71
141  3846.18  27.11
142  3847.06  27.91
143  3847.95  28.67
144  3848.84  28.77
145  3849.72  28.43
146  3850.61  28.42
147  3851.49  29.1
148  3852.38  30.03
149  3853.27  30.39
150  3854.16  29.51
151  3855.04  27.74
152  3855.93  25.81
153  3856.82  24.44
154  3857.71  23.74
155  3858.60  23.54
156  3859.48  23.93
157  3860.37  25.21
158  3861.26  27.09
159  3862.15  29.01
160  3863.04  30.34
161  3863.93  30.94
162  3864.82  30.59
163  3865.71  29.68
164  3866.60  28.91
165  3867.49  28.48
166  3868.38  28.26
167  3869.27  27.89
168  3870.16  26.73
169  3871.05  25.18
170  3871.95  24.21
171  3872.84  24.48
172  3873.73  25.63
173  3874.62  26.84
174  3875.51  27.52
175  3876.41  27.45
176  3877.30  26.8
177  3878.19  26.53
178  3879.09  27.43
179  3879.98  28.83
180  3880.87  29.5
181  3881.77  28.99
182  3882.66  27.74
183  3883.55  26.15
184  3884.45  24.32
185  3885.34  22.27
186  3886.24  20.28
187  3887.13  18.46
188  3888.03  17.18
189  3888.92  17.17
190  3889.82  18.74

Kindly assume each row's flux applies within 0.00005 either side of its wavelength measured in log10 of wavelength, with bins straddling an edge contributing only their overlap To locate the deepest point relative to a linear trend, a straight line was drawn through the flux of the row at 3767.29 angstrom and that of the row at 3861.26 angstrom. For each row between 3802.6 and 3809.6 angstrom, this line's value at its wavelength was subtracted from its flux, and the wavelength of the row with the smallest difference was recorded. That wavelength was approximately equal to 3804.78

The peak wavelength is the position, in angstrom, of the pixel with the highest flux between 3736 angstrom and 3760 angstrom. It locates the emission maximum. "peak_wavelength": 3755.17 angstrom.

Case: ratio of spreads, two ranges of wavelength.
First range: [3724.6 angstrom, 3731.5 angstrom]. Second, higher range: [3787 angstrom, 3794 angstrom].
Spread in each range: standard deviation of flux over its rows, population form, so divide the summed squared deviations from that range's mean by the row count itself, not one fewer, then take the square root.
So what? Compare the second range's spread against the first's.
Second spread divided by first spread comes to 1.1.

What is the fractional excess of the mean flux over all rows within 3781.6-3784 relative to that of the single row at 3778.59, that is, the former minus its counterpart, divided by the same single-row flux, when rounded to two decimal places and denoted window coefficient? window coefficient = 0.07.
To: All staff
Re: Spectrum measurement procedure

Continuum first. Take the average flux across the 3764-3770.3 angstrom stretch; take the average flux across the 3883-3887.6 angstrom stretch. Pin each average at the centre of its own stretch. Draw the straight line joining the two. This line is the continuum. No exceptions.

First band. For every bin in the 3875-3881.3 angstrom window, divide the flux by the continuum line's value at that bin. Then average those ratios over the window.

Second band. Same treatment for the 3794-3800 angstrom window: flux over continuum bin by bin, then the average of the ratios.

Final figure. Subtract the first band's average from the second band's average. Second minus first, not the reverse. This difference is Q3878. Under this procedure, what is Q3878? -0.29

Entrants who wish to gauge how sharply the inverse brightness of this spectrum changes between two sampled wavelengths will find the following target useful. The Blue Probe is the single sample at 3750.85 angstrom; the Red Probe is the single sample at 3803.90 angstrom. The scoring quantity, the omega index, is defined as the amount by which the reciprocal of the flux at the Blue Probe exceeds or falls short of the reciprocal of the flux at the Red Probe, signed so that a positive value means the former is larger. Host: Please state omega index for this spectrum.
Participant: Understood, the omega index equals 0.015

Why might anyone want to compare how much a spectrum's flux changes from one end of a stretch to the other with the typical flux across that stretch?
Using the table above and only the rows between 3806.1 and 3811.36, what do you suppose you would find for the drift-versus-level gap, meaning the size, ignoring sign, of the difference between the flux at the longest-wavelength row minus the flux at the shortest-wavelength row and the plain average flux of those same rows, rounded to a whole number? 25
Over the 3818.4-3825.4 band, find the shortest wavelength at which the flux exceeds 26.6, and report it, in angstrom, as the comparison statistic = 3818.82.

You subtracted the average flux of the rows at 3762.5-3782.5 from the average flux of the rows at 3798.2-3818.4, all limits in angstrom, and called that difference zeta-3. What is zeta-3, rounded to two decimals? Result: 1.90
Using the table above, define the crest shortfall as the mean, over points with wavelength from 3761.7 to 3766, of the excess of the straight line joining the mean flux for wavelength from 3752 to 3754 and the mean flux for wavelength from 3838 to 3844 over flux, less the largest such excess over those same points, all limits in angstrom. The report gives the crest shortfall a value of -0.43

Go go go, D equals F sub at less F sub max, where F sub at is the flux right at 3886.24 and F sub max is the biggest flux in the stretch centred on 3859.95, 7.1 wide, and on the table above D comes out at -10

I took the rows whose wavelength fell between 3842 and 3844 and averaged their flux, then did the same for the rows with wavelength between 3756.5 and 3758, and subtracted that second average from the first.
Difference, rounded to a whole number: 1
